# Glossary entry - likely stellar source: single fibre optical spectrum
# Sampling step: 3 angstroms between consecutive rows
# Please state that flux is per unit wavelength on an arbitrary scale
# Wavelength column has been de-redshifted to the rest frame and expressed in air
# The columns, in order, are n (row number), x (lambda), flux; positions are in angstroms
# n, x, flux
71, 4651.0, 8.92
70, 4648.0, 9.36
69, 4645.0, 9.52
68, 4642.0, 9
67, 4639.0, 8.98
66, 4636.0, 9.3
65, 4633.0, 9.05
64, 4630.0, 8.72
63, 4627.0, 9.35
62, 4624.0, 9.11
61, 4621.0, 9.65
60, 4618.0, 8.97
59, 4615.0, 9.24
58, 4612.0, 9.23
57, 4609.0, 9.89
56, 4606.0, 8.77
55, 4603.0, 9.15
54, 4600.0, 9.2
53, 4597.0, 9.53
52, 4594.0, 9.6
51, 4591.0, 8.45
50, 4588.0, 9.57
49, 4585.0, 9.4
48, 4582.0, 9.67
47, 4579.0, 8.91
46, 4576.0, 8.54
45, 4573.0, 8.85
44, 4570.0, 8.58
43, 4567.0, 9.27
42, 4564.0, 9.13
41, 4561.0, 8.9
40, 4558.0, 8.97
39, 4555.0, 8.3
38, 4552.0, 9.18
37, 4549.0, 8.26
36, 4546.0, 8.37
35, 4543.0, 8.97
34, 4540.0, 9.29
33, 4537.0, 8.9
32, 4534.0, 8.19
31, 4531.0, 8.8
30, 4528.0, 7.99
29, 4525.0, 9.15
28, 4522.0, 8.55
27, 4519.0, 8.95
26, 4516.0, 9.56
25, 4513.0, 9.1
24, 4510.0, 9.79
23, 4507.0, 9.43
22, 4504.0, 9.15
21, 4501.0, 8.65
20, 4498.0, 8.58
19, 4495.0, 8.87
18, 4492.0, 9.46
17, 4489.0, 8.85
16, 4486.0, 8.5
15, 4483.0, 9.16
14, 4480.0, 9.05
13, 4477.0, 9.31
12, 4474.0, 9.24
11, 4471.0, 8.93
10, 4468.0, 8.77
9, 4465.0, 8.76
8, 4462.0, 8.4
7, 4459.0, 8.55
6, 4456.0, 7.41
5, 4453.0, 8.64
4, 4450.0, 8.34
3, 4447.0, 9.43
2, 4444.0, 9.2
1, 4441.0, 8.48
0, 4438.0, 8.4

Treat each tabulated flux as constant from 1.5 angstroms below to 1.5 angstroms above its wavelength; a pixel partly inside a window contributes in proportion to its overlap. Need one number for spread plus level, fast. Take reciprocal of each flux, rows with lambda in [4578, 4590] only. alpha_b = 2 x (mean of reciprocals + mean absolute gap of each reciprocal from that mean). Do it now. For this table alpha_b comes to 0.219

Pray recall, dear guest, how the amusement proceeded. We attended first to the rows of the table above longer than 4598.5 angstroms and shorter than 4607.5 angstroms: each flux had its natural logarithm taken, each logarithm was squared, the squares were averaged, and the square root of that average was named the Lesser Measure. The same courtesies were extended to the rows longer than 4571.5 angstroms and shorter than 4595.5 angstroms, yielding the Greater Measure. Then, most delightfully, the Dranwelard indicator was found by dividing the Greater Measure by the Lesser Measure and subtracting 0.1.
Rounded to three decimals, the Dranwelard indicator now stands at 0.904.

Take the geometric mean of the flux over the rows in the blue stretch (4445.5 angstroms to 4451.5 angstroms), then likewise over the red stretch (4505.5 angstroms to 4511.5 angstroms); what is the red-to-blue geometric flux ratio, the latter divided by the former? 1.08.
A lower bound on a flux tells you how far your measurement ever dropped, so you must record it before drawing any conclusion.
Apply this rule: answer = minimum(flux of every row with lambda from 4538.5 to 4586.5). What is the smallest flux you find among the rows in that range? 8.26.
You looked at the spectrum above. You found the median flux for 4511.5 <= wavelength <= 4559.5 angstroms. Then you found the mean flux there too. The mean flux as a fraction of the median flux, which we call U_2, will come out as 0.98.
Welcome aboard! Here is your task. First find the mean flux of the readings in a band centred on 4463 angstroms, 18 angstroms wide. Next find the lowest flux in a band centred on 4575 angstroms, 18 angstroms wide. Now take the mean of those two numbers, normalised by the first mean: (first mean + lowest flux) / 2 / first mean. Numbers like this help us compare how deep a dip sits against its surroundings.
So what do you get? 1.00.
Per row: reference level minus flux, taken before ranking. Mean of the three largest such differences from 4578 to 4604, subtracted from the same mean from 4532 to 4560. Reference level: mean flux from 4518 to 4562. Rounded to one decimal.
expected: 0.6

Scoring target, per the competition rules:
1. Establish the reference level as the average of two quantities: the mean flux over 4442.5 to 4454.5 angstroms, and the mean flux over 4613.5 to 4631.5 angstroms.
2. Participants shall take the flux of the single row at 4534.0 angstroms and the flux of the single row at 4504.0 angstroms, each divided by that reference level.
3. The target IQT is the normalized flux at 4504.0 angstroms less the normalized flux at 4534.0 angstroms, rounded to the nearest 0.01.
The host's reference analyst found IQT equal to 0.11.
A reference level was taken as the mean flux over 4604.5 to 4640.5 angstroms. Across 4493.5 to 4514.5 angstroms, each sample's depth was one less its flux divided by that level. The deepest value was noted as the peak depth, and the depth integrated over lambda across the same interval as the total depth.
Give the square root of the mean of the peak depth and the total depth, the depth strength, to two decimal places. 0.39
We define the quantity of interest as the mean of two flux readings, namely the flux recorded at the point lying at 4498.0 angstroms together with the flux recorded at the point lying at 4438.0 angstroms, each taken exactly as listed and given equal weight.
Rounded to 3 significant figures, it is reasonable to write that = 8.49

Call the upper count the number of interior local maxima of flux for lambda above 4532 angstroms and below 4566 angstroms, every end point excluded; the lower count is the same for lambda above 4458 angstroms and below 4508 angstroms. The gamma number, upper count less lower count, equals 0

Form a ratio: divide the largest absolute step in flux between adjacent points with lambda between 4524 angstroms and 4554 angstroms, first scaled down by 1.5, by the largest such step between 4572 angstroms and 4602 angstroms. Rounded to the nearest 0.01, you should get 0.67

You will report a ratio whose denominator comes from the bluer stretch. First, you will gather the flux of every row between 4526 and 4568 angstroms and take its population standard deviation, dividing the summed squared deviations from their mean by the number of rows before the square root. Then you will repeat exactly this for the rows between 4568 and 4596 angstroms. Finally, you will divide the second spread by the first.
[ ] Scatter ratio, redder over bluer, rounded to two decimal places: 1.11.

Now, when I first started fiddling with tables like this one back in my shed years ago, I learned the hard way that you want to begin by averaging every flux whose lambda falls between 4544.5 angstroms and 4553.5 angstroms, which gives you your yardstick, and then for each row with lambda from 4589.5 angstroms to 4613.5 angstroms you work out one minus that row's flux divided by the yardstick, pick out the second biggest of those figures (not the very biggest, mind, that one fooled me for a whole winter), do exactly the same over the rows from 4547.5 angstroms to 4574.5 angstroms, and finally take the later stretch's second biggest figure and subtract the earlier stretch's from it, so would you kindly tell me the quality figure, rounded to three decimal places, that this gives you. -0.055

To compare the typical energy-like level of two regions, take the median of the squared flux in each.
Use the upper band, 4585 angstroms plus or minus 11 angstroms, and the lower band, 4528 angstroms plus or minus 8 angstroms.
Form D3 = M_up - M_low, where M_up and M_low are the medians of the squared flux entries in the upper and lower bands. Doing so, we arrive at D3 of 15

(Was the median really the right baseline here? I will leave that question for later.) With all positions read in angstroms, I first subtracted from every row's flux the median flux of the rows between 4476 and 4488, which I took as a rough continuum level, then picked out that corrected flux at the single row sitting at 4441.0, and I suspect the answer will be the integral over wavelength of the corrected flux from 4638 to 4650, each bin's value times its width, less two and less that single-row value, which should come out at -0.1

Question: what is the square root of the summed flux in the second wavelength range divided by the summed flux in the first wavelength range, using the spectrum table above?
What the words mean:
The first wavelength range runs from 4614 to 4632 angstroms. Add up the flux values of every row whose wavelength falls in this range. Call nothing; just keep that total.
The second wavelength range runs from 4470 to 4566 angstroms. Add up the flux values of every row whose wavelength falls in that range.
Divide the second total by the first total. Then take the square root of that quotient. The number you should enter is 2.3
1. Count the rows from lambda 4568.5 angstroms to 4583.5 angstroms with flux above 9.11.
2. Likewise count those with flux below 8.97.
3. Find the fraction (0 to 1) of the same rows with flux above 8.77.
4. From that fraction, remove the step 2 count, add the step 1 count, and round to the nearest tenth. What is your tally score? -2.4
